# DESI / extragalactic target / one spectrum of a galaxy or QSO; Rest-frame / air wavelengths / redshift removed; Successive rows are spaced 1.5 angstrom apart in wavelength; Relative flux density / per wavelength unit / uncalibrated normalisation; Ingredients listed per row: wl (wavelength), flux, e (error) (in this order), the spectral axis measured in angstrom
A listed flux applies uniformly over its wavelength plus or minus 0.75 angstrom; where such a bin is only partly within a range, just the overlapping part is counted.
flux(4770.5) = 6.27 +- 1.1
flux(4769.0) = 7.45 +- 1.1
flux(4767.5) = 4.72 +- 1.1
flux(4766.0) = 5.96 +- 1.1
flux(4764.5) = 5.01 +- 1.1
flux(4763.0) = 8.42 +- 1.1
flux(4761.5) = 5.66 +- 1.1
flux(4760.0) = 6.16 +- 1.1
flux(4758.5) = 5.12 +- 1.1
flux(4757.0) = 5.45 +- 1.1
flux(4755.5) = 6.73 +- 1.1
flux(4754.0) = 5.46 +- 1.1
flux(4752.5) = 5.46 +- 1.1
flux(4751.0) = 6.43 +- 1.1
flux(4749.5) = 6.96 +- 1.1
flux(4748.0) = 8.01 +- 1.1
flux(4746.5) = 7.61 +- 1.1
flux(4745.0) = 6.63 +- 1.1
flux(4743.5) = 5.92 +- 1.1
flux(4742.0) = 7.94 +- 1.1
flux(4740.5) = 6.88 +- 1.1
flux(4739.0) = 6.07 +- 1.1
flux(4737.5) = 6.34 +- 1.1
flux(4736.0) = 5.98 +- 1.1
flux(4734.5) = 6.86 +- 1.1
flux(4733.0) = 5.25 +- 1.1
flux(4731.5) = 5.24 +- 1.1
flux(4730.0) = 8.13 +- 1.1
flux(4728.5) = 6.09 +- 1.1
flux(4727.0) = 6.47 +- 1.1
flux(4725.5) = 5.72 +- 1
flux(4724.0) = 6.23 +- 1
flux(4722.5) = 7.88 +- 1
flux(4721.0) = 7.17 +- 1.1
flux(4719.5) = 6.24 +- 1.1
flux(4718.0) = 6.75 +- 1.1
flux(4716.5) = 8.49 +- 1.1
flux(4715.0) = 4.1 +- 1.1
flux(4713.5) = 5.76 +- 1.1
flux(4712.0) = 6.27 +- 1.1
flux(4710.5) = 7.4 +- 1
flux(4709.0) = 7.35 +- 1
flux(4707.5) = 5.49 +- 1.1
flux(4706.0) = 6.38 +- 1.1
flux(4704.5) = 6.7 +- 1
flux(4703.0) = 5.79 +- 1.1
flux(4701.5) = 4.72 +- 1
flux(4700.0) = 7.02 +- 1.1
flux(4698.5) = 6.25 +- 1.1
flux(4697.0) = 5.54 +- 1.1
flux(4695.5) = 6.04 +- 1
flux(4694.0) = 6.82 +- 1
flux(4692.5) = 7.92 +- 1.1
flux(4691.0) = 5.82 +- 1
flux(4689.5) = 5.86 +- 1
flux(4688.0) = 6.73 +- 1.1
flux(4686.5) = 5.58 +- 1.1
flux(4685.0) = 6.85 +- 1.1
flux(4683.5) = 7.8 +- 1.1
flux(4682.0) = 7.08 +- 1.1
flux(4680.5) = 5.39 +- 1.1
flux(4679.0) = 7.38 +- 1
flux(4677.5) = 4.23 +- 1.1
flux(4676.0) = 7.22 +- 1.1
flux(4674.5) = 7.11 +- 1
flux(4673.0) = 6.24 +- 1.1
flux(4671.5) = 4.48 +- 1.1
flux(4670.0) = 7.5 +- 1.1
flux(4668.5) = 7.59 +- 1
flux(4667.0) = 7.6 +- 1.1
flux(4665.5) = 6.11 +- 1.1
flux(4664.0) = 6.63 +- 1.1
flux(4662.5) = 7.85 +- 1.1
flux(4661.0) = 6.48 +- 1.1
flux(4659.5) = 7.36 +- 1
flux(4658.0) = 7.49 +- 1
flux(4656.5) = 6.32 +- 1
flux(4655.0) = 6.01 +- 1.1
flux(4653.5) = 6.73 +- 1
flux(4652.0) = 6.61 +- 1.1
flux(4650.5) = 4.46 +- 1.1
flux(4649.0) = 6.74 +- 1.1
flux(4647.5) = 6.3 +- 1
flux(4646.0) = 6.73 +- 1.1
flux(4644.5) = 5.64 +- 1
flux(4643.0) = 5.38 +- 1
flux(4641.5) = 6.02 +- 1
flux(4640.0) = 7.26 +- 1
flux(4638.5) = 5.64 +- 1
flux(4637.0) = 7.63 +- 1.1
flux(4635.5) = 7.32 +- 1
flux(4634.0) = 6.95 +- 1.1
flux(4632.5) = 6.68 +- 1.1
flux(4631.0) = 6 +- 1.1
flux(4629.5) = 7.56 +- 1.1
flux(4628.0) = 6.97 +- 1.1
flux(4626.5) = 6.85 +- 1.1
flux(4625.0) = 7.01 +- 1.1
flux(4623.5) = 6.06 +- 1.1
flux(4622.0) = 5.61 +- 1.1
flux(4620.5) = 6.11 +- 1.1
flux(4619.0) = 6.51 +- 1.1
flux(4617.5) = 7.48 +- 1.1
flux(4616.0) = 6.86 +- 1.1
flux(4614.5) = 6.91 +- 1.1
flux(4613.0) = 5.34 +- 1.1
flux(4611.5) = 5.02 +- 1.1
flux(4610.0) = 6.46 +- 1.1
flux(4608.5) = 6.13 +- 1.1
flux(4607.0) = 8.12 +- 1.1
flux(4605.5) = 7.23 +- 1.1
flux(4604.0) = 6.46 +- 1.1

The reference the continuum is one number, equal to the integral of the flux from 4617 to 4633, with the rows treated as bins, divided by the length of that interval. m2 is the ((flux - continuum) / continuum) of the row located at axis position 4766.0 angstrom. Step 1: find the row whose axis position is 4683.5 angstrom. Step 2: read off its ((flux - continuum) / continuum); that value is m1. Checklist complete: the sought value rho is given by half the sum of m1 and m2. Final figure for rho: 0.04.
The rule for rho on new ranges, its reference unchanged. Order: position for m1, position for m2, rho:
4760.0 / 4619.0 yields -0.04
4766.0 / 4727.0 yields -0.06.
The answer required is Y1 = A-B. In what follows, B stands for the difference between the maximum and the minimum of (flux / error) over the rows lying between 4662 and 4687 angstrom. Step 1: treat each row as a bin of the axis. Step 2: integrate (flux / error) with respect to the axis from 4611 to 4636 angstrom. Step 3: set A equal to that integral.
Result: 146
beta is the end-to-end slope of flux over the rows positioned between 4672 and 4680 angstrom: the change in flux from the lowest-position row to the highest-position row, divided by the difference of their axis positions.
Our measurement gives 0.19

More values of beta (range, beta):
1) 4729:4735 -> -0.28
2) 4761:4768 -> -0.16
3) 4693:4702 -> -0.28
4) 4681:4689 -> -0.06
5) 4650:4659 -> 0.40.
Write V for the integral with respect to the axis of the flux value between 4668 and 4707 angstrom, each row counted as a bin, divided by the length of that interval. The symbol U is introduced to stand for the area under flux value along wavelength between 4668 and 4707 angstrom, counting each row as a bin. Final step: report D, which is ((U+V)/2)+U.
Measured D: 376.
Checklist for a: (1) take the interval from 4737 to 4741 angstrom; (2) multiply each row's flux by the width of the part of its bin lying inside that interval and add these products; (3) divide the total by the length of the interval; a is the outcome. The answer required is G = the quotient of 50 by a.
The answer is 7.80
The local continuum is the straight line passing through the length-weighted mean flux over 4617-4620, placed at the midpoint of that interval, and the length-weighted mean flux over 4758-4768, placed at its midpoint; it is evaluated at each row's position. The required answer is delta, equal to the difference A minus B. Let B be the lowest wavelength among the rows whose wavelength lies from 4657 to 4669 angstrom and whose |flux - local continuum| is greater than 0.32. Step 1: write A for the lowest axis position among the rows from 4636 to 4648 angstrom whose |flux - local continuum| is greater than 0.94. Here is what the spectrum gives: -19.5 angstrom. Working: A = 4638.5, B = 4658.0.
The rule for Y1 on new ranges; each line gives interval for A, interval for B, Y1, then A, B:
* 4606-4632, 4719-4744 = 151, 155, 3.1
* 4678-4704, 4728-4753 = 153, 156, 2.6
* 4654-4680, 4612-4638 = 161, 164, 2.5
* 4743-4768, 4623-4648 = 140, 142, 1.9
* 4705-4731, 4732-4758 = 158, 160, 2.5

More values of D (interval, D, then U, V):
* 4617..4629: 122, 79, 6.58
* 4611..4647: 354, 234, 6.49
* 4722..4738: 156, 102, 6.36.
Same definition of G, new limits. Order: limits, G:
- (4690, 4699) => 7.83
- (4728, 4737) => 7.98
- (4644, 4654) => 8.10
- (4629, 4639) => 7.31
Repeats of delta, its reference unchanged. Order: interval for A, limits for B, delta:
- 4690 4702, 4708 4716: -16.5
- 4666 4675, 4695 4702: -28.5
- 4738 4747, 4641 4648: 100.5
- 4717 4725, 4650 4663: 70.5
